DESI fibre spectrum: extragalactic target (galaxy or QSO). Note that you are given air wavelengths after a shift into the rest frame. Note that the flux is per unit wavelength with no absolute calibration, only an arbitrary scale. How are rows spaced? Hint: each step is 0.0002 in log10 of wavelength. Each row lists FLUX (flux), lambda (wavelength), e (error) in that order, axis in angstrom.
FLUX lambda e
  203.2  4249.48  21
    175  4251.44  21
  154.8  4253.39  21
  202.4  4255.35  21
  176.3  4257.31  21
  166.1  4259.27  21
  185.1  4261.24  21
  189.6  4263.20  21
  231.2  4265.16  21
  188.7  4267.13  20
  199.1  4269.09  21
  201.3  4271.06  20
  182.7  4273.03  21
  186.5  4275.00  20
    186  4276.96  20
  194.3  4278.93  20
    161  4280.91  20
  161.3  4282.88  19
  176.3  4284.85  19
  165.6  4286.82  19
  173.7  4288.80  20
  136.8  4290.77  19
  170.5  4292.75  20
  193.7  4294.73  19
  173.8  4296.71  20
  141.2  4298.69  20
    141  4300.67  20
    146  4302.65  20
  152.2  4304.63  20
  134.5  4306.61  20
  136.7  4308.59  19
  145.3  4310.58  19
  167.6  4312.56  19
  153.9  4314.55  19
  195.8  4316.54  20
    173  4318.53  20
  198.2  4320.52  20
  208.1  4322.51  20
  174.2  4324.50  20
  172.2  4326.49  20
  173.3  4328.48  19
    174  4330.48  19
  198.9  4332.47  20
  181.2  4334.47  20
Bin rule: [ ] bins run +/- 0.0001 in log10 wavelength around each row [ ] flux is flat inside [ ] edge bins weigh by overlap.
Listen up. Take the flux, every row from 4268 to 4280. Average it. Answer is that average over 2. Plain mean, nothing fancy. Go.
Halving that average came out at 96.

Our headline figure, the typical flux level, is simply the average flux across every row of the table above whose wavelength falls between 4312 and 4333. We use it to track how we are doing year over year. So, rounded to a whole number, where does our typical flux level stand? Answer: 181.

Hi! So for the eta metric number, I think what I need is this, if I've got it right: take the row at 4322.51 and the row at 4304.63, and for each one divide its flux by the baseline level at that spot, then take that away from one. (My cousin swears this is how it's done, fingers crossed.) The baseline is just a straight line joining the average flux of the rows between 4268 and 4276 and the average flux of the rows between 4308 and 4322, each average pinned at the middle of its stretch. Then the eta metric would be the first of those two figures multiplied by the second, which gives -0.034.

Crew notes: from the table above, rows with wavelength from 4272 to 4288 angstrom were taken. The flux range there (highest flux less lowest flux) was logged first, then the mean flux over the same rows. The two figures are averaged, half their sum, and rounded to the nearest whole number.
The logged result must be 105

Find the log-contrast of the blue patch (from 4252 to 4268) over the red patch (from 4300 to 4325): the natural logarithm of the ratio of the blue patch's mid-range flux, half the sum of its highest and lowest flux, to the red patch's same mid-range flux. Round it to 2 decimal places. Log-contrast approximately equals 0.12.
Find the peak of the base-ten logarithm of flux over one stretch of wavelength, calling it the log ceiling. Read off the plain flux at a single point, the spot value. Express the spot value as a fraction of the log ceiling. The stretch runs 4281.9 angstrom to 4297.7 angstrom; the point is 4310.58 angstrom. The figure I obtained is 64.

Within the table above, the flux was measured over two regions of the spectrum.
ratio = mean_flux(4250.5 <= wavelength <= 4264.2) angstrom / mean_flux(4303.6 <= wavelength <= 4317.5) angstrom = 1.15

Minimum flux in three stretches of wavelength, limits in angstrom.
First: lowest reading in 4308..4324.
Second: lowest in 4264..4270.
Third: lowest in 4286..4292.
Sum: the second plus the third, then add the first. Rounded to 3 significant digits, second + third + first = 462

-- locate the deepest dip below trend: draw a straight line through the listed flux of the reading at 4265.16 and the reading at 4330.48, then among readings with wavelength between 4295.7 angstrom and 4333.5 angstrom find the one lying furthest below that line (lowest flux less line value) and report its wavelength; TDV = 4298.69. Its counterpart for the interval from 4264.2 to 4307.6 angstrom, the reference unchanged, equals 4290.77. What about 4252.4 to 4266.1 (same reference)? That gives 4253.39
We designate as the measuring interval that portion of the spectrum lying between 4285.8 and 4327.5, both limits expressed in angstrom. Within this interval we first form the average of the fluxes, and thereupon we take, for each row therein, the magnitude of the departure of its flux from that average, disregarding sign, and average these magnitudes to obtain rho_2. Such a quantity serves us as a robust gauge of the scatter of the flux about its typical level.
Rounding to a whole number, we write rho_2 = 18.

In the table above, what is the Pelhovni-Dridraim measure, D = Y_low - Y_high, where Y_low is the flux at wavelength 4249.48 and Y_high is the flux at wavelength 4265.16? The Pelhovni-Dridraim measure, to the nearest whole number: -28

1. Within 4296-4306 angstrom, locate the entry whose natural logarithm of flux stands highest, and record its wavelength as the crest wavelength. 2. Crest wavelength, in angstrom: 4296.71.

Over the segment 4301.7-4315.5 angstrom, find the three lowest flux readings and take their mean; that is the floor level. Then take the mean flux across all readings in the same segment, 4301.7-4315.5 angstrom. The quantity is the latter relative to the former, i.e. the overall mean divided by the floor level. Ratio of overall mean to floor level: 1.07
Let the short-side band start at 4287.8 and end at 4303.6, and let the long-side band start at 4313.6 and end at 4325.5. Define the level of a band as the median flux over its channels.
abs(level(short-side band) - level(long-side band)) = 27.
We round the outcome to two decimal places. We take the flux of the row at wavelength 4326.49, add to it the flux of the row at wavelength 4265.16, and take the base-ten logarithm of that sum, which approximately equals 2.61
